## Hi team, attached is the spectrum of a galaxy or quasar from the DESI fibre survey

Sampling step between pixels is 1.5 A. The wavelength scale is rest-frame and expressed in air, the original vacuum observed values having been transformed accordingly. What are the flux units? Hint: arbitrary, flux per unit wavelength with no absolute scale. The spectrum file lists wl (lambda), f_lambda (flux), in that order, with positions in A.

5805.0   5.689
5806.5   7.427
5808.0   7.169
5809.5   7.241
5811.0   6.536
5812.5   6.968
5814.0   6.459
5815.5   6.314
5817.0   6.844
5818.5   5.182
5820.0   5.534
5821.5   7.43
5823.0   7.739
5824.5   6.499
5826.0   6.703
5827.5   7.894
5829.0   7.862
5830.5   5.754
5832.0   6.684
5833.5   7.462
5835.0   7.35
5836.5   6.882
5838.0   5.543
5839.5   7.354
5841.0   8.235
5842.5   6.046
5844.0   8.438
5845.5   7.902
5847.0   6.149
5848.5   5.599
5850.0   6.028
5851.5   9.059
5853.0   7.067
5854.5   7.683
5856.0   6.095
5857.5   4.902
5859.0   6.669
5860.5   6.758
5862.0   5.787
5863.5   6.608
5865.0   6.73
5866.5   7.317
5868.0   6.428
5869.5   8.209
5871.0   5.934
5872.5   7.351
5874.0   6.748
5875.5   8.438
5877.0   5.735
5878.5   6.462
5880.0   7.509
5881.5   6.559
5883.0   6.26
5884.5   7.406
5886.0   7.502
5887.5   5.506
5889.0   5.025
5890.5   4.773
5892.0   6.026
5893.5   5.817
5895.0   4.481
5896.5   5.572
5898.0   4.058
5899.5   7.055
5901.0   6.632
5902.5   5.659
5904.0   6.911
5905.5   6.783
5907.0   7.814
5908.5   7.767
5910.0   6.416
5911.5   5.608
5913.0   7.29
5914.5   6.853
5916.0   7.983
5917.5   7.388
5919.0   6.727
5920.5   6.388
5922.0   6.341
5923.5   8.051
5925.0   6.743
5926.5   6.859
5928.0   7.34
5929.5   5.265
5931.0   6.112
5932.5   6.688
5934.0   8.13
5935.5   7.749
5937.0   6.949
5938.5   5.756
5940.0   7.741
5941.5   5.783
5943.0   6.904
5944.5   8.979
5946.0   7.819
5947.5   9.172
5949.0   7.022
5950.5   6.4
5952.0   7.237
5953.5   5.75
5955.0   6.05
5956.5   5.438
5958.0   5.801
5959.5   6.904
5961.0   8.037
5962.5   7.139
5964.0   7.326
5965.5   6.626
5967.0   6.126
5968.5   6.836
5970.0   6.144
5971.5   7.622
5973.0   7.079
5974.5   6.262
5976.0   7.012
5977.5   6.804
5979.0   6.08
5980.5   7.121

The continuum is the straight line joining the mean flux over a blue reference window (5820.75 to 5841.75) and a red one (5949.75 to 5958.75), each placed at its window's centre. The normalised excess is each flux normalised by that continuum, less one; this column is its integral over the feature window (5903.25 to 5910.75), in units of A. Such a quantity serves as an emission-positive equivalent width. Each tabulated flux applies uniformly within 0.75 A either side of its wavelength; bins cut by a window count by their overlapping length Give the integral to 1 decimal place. 0.7 A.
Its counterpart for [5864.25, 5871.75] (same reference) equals 0.1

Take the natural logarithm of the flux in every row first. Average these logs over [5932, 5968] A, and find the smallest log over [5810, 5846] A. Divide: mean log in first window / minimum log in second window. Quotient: 1.18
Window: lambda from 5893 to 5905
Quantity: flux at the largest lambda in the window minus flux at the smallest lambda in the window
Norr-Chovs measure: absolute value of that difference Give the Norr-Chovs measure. 1.1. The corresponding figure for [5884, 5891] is 2.6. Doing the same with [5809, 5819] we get 2.1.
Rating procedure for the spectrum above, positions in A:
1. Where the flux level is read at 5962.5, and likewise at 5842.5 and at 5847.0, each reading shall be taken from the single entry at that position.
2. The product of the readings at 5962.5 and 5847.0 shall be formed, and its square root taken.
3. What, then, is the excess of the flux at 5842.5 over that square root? -0.6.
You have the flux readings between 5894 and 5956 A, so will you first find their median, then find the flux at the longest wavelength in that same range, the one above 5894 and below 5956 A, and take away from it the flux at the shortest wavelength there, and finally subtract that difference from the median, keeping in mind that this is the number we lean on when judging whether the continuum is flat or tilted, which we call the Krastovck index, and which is 5.3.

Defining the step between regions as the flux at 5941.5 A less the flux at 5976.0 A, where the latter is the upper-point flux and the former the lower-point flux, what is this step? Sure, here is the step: -1.2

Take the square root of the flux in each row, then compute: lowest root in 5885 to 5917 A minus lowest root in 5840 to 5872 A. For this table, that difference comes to -0.2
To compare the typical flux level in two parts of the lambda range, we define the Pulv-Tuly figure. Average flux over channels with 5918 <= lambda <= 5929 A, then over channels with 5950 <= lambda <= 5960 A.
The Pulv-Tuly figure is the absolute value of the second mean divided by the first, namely 0.90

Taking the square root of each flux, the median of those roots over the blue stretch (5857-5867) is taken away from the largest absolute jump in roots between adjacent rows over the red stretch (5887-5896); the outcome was -2.29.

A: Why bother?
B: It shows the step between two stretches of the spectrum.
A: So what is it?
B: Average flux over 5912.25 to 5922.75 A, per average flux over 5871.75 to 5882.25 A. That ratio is 1.003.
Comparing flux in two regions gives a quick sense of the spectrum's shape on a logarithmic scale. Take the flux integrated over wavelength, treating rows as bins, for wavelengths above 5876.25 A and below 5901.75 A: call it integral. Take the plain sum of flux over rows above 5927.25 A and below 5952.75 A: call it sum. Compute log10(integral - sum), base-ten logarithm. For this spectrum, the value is 1.51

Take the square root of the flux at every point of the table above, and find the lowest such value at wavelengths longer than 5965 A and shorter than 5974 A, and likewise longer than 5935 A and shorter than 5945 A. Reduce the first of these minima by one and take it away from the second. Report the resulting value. 0.92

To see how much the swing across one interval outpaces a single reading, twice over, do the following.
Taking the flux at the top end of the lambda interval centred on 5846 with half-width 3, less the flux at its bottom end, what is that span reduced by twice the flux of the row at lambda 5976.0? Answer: -16.9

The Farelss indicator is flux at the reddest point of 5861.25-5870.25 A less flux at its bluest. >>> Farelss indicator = 2.4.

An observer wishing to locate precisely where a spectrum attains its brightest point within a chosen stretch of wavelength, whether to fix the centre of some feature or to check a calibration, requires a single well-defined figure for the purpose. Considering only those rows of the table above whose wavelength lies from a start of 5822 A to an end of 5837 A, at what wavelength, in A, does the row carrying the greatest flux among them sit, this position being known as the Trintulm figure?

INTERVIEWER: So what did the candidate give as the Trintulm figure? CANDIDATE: 5827.5 A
